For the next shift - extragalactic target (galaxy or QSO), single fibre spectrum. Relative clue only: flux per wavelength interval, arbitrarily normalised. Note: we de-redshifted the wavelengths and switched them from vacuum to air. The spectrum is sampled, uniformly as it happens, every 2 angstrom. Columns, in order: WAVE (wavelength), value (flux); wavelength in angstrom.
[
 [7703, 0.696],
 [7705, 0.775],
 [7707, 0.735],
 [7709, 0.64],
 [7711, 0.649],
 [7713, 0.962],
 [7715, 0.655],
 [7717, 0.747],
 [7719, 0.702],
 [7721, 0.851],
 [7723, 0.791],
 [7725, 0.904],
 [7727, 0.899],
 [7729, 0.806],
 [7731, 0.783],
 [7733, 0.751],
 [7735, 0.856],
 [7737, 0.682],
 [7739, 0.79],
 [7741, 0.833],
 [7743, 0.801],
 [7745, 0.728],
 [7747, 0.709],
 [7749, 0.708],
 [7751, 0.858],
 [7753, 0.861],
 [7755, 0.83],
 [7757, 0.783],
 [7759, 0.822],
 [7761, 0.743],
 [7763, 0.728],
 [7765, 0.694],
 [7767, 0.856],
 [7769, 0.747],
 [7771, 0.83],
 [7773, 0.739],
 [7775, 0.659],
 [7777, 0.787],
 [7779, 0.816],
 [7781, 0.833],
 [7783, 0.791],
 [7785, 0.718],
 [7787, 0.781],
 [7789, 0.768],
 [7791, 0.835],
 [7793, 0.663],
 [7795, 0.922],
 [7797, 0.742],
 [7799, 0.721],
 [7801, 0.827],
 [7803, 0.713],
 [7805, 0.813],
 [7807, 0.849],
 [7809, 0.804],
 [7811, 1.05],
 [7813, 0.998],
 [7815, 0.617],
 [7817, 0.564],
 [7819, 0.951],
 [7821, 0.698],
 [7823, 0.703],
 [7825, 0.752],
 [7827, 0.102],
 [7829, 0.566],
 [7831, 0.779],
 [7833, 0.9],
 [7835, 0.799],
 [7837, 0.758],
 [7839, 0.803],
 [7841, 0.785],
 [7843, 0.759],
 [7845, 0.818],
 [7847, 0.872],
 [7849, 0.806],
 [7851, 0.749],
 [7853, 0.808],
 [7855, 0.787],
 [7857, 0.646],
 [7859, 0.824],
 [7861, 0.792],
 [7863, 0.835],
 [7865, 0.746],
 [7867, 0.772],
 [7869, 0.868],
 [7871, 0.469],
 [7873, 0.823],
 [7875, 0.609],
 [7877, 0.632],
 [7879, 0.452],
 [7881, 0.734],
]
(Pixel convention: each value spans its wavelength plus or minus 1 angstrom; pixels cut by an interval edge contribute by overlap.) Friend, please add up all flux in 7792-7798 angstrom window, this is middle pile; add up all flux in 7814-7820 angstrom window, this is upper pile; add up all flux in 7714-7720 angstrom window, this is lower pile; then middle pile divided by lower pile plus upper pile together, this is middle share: 0.55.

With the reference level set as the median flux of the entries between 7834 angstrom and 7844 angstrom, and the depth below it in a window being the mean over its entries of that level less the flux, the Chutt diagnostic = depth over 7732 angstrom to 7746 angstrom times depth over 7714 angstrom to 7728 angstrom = -0.0001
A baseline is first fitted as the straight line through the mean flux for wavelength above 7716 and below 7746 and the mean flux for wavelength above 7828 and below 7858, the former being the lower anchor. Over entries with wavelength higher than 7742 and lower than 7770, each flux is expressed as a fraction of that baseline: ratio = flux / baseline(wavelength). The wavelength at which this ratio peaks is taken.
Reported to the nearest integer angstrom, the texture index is 7753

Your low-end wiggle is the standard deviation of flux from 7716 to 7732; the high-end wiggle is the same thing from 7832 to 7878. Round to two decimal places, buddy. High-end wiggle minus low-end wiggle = 0.03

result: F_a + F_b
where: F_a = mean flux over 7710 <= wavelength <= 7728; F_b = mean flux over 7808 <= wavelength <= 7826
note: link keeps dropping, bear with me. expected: 1.59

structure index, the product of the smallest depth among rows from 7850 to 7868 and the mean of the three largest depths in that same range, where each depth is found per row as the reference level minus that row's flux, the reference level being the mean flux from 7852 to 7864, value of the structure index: -0.004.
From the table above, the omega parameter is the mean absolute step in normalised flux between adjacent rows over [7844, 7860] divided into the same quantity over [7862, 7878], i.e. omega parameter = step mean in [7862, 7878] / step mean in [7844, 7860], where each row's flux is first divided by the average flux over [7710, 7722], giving 2.1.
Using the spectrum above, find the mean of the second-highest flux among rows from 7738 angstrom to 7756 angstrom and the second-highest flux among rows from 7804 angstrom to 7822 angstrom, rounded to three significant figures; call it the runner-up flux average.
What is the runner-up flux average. 0.928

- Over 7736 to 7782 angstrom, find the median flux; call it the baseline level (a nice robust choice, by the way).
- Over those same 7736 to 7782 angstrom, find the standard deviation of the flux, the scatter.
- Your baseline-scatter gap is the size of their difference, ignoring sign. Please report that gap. 0.73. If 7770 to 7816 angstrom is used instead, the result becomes 0.69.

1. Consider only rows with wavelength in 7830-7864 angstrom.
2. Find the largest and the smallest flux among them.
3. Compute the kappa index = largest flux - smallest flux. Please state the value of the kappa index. 0.25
